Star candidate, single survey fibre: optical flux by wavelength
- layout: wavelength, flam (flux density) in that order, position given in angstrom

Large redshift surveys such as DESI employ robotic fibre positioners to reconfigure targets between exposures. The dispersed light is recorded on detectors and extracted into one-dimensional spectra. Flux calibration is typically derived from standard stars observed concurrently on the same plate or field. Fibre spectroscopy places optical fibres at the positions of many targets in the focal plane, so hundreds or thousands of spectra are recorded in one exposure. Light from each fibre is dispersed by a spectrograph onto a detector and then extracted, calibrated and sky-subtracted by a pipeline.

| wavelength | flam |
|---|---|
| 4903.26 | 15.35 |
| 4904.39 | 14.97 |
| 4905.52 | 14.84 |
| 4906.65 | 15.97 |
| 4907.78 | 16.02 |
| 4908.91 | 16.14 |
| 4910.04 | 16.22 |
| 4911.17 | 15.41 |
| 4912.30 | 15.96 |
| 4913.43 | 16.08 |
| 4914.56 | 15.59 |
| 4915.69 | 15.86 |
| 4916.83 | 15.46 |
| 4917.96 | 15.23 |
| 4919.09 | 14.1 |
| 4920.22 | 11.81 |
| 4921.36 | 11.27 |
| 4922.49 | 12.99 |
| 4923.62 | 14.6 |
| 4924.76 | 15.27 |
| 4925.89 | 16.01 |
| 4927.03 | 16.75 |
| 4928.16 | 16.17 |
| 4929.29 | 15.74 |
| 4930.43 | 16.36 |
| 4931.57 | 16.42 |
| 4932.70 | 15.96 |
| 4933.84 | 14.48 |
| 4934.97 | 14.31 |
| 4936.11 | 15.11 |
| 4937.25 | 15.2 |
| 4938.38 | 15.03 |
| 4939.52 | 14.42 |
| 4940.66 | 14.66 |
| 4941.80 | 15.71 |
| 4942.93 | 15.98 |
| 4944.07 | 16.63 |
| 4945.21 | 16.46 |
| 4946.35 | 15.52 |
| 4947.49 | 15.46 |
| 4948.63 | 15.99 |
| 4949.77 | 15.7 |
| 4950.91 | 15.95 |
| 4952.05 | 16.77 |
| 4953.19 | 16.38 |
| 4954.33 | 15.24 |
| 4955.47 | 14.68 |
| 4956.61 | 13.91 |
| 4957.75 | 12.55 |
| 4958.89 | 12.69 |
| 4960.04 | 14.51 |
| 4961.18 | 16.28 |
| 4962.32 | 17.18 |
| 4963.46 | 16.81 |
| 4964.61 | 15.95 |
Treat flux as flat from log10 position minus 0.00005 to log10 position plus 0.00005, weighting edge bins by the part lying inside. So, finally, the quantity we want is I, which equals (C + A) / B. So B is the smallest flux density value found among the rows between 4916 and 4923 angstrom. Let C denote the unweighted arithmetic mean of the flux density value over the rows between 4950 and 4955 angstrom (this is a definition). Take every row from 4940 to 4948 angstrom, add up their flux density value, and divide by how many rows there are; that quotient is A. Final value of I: 2.83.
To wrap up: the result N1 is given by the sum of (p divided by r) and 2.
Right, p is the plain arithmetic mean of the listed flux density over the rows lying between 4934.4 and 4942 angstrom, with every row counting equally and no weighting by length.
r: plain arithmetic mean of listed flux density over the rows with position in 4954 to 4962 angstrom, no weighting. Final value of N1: 3.05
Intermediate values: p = 14.92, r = 14.3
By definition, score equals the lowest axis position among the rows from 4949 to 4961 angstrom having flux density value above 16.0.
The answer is 4952.05 angstrom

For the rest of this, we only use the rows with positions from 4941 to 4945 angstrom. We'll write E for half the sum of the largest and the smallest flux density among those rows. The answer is 16.2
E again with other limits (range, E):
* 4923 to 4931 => 15.7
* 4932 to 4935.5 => 15.1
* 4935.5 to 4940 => 14.8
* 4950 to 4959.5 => 14.7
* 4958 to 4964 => 14.9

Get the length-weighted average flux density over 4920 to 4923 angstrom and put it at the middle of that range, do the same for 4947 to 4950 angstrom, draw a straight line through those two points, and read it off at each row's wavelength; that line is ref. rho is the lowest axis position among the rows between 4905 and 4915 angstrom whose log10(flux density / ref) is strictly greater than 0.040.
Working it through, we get 4905.52 angstrom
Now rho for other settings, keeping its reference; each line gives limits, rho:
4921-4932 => 4923.62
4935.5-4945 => 4944.07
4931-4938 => 4931.57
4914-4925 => 4914.56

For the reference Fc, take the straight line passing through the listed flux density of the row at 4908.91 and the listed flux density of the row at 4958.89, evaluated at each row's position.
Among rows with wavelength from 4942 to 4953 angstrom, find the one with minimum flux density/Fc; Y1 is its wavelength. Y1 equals 4946.35 angstrom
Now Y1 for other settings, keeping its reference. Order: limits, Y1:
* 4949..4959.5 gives 4957.75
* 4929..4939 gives 4934.97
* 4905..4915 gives 4905.52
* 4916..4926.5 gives 4921.36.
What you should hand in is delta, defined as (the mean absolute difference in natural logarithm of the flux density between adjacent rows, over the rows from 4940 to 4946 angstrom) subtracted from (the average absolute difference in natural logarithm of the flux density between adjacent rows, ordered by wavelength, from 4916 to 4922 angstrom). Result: 0.04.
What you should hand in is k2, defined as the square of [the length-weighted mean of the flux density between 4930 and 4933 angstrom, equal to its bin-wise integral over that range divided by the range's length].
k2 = 265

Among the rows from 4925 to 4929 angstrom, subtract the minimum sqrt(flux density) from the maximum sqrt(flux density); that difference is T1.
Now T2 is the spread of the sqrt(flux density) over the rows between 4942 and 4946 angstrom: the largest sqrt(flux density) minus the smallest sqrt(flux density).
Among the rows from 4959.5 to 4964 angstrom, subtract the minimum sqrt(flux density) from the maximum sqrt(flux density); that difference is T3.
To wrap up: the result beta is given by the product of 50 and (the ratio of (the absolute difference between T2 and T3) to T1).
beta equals 140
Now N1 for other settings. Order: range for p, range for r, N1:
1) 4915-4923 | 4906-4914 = 2.87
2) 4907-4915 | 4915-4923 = 3.15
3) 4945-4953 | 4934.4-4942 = 3.07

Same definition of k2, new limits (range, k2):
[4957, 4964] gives 224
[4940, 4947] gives 250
